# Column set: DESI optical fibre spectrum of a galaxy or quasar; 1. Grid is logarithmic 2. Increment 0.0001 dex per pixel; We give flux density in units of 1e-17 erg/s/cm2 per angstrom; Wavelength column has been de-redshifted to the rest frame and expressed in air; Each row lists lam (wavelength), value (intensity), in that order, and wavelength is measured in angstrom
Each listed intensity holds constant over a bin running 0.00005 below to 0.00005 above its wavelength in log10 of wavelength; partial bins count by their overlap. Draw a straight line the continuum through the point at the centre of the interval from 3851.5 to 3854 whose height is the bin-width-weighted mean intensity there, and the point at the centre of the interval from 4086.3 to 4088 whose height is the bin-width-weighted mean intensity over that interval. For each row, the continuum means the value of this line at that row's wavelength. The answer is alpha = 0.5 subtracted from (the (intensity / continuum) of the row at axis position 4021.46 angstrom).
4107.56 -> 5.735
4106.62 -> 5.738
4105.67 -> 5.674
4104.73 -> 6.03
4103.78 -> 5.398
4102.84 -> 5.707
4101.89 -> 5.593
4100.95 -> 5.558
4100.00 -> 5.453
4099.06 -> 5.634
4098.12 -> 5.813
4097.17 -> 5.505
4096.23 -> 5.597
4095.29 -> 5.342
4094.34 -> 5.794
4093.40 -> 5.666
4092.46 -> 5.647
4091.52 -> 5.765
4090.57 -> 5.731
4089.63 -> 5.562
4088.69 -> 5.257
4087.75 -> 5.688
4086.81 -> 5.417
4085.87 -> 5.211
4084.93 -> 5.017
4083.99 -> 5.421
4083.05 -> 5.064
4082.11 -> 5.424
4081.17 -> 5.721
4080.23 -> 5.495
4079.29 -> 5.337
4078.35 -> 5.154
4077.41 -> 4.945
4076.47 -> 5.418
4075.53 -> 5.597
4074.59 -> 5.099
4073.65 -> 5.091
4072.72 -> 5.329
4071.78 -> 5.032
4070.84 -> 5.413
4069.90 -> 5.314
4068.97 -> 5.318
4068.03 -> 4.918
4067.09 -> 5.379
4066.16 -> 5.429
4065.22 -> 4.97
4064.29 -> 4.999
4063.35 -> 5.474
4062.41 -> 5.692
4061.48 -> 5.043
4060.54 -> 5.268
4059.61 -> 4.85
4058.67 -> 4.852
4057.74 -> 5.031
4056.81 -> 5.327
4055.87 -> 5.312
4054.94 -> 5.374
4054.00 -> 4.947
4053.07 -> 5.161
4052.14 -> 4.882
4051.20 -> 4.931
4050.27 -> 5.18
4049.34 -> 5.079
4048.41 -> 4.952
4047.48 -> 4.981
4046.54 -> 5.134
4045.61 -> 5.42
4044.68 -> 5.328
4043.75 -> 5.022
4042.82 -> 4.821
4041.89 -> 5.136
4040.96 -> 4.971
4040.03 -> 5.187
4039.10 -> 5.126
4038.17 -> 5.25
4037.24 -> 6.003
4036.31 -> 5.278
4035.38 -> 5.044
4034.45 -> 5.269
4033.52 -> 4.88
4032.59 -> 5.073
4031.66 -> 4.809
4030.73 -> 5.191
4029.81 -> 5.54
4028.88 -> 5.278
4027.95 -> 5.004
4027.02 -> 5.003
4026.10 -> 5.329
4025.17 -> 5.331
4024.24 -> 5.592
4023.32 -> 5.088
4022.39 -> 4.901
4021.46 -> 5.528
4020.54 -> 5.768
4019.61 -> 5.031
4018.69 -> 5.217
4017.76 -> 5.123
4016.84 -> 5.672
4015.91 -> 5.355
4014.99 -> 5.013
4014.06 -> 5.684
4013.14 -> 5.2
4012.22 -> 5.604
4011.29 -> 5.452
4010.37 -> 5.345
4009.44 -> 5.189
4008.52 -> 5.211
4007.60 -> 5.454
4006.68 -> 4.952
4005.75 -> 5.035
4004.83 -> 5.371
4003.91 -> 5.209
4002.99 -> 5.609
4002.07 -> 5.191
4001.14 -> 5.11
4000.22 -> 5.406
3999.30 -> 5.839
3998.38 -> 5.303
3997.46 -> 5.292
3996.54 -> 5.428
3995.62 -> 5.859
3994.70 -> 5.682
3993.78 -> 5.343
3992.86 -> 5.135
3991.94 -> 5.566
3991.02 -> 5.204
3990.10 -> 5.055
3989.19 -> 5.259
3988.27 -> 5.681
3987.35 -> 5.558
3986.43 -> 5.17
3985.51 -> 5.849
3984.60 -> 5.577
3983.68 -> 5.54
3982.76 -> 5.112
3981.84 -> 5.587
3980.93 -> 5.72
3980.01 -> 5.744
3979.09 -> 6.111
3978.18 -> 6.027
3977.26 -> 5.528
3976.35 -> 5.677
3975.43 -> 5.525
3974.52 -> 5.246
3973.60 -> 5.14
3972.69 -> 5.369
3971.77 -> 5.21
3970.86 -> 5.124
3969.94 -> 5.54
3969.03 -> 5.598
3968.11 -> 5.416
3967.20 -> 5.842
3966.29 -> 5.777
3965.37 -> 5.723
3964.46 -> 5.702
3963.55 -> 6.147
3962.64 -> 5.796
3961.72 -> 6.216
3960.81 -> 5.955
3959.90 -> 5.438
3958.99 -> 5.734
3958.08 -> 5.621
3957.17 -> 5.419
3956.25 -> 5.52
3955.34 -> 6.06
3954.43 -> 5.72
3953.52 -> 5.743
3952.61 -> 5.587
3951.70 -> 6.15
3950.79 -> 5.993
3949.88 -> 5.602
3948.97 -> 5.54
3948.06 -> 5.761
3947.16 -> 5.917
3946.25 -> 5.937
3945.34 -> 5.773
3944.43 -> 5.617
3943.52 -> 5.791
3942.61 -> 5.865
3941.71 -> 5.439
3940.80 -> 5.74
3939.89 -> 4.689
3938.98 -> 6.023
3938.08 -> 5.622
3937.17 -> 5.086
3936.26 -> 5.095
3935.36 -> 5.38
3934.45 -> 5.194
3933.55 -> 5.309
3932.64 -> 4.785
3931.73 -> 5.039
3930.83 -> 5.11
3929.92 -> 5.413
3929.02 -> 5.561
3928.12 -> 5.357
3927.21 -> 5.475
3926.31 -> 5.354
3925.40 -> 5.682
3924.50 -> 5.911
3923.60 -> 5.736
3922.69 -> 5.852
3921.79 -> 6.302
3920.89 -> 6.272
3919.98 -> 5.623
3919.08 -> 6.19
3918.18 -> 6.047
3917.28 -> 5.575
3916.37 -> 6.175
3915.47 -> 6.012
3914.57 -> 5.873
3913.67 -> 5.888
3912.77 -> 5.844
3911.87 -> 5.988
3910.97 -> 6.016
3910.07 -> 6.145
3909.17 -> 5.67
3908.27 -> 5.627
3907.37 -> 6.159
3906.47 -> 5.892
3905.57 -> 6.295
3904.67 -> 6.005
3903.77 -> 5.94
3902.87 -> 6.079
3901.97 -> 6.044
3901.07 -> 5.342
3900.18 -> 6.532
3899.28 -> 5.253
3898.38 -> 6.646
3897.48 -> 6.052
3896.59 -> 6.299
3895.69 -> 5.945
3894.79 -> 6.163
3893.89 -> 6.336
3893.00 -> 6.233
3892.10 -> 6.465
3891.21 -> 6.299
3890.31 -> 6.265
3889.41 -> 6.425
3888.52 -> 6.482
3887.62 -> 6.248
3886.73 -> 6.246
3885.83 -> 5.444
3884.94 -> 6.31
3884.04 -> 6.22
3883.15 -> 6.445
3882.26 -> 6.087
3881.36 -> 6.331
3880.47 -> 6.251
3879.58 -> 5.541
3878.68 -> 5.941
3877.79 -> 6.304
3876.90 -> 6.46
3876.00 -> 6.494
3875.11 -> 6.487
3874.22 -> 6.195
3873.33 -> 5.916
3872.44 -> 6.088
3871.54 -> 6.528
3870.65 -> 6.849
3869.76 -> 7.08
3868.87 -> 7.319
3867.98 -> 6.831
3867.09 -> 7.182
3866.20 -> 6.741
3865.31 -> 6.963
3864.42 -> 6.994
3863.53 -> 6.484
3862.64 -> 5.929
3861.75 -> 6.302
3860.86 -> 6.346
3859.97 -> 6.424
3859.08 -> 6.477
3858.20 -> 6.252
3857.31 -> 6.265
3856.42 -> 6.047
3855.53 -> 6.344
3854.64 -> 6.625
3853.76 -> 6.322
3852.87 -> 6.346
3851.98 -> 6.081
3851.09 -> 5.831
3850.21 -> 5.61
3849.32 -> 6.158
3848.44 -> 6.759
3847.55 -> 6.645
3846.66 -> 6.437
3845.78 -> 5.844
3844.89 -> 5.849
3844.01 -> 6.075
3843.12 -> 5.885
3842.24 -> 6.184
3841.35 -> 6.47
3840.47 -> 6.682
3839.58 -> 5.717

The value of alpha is 0.47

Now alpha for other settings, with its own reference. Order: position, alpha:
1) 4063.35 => 0.48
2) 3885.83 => 0.39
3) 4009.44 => 0.40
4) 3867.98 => 0.61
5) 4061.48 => 0.40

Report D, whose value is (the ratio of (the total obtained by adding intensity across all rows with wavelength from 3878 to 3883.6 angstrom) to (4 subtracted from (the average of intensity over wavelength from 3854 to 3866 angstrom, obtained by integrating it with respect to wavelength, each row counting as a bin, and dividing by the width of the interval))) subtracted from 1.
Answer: -14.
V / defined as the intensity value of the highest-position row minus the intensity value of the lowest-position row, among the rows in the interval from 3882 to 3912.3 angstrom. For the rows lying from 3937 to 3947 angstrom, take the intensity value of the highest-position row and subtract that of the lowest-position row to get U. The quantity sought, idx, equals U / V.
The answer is -8.60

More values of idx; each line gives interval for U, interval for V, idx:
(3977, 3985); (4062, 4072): -0.07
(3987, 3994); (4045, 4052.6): 0.40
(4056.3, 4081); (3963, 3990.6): -0.15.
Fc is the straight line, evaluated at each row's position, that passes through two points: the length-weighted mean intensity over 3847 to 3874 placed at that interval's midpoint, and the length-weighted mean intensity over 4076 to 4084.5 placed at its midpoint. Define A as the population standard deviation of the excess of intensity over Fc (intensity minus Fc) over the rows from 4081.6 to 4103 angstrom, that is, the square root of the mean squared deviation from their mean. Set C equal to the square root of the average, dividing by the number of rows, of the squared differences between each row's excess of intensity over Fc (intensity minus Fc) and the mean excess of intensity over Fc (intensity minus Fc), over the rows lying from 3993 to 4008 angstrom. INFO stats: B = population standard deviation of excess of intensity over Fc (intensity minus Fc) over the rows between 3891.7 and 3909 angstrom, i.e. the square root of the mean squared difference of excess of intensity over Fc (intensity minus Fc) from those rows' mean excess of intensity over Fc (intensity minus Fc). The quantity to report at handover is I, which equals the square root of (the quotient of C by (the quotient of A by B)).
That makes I 0.60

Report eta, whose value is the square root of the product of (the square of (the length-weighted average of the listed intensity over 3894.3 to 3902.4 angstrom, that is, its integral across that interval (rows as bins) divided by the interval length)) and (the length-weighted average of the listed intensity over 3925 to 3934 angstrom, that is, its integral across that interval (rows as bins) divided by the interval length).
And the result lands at 13.9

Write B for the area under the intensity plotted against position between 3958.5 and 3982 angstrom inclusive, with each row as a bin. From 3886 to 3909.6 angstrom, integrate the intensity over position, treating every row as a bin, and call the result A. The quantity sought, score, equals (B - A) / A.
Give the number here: -0.078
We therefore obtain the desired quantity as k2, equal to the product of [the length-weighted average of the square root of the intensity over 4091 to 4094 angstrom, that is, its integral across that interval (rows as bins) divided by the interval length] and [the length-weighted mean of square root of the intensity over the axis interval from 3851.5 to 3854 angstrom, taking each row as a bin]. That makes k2 5.94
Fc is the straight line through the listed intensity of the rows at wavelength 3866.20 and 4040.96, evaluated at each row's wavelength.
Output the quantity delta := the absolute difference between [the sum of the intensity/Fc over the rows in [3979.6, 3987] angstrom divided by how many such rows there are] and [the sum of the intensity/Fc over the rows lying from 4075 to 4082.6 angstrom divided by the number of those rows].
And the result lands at 0.18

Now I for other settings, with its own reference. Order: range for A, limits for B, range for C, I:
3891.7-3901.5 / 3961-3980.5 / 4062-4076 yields 0.41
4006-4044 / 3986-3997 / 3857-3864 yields 0.40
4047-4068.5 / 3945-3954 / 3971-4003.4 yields 0.46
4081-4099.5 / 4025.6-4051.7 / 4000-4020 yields 0.46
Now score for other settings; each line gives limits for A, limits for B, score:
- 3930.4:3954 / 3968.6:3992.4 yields 0.001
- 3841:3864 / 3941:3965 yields -0.033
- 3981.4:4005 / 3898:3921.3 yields 0.086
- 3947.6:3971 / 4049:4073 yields -0.074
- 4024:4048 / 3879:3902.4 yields 0.156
